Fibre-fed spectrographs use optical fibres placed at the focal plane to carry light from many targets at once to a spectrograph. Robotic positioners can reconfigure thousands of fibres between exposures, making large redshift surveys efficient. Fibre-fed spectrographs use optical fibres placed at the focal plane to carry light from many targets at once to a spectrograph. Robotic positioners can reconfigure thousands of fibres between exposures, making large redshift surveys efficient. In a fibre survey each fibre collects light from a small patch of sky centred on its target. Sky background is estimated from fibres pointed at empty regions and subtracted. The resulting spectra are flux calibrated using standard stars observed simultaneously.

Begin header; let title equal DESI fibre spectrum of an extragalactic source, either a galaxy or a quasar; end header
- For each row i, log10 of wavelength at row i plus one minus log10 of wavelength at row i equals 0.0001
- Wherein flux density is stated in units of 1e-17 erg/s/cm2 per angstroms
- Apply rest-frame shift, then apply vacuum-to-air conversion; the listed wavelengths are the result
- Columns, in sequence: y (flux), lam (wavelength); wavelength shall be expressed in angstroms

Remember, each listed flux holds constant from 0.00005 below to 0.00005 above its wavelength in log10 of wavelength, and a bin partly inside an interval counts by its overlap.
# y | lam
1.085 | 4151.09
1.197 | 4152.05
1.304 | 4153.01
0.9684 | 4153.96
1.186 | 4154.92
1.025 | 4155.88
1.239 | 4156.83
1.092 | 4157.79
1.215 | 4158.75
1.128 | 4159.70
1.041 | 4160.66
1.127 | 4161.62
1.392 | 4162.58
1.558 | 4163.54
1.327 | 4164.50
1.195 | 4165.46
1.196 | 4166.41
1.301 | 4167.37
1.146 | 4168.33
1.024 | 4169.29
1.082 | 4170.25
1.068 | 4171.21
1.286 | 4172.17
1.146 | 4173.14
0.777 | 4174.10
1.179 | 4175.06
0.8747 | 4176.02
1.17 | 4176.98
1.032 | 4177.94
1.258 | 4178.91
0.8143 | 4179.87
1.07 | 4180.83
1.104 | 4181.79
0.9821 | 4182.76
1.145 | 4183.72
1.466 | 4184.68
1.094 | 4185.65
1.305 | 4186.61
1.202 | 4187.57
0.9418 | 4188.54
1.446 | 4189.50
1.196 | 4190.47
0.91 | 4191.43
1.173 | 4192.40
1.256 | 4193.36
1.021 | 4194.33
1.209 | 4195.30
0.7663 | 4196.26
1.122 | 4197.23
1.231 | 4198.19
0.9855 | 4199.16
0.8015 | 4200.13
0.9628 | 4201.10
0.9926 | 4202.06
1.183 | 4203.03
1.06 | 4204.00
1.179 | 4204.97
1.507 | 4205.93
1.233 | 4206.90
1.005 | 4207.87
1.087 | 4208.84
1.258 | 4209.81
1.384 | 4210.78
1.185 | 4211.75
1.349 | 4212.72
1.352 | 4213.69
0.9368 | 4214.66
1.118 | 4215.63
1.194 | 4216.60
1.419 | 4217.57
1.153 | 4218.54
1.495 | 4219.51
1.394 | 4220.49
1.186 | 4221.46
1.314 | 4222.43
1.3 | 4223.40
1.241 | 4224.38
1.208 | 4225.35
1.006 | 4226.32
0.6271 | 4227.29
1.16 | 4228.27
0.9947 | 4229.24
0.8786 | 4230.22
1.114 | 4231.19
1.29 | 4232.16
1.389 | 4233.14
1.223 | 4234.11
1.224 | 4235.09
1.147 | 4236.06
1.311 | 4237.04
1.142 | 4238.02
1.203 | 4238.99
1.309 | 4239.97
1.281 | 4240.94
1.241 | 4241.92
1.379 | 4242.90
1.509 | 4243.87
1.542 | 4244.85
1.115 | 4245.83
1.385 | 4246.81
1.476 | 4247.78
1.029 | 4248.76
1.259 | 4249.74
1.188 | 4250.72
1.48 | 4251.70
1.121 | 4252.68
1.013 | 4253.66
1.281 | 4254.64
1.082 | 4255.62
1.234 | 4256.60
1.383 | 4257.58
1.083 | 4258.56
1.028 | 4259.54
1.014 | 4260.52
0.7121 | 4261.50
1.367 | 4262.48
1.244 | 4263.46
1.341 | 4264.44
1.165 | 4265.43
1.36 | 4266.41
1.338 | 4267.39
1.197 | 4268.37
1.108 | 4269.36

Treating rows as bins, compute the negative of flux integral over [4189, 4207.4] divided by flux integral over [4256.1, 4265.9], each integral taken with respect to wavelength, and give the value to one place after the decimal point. -1.8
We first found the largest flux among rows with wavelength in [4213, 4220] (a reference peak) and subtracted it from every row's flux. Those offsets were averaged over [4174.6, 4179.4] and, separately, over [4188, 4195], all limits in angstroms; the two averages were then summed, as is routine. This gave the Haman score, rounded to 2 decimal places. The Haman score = -0.75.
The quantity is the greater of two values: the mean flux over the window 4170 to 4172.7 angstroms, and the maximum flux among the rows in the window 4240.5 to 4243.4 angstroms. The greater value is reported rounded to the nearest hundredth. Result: 1.38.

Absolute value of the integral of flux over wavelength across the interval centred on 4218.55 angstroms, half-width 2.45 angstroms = 6.5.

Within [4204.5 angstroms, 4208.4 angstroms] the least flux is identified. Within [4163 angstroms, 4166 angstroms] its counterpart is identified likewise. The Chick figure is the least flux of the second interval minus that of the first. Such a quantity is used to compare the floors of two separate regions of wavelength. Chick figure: 0.19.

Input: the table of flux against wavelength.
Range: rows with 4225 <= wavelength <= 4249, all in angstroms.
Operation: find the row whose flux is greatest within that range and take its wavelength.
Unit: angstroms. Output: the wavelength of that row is 4244.85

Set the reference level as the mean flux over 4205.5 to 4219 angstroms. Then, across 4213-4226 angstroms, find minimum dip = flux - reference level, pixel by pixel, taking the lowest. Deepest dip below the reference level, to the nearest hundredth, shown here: -0.29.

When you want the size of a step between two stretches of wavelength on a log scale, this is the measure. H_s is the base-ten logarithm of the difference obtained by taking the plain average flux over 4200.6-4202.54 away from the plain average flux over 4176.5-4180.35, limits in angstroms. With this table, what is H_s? -1.0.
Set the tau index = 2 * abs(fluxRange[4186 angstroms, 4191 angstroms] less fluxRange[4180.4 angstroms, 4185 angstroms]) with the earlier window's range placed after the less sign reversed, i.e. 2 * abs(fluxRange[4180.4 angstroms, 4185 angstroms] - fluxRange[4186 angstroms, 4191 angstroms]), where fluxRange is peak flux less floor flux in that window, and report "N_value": 0.041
